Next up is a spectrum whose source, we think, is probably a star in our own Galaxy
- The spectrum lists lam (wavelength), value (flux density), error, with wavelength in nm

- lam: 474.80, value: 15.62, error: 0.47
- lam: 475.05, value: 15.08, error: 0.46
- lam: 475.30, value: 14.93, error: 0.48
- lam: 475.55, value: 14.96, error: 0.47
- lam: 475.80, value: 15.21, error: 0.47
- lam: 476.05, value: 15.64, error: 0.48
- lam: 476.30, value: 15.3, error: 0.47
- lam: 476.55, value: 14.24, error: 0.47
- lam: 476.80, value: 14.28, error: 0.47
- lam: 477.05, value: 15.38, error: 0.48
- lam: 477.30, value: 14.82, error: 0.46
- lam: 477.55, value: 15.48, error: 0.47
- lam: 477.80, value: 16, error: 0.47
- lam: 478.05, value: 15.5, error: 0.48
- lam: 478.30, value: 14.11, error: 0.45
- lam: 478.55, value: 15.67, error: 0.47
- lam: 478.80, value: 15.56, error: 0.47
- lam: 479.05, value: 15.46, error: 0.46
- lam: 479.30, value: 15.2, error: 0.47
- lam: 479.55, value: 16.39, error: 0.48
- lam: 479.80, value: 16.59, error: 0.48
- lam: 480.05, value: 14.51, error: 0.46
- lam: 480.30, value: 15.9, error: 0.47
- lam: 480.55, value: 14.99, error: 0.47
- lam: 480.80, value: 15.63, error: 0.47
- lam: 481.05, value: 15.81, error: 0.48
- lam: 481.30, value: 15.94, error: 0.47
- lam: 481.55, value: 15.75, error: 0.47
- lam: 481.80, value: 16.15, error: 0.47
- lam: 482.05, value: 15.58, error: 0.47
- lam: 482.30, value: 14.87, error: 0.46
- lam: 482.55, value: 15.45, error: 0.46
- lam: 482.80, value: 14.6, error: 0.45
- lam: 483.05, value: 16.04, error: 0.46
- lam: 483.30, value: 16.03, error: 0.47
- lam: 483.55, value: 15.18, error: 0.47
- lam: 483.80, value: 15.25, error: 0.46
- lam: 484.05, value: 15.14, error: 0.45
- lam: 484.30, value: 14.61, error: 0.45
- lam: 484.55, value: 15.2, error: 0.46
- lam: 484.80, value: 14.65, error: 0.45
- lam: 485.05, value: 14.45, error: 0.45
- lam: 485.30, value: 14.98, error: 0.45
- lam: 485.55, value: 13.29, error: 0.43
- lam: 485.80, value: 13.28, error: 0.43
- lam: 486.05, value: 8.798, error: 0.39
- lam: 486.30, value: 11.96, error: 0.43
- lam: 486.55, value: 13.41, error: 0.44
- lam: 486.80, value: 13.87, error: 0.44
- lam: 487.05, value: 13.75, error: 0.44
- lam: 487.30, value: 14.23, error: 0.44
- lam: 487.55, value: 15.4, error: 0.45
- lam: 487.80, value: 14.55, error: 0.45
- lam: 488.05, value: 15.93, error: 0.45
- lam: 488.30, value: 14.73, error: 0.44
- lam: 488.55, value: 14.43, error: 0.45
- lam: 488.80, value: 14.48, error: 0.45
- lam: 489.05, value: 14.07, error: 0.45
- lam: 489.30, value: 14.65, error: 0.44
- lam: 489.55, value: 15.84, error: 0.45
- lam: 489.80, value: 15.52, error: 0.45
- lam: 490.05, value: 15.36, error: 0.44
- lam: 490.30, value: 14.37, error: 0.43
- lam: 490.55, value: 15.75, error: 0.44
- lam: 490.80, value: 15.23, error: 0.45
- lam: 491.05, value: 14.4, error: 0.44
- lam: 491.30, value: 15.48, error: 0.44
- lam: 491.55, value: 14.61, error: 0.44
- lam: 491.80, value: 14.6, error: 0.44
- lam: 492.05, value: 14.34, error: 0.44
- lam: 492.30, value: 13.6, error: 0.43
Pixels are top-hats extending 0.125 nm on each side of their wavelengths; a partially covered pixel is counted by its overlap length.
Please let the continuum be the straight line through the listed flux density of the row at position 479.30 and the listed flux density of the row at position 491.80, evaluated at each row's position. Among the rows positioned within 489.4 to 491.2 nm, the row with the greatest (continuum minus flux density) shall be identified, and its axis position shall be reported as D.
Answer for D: 490.30 nm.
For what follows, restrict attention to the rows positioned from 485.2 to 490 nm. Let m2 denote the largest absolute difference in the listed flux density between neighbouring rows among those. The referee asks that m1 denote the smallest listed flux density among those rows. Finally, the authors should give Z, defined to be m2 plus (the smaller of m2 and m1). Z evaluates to 9.0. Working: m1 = 8.798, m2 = 4.5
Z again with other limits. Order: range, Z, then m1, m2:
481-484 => 2.9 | 14.6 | 1.4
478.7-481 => 4.2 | 14.51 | 2.1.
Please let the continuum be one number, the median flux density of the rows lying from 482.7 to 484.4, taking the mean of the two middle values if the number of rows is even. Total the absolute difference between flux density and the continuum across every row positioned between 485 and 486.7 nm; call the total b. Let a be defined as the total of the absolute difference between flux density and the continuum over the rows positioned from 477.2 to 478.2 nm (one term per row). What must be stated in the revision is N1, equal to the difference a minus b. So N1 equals -14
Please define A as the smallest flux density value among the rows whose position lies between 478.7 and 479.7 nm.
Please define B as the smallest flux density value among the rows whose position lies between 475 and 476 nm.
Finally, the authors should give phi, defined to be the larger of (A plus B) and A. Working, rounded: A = 15.2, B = 14.93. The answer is 30.1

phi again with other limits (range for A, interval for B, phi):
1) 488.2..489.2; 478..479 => 28.2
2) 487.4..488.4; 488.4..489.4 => 28.6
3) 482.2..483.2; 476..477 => 28.8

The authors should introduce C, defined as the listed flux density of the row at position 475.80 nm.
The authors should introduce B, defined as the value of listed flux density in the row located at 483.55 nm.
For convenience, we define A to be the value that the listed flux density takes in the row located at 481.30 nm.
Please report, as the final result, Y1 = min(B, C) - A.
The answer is -0.8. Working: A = 15.94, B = 15.18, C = 15.21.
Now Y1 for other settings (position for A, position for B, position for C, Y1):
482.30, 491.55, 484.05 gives -0.3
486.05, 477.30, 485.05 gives 5.7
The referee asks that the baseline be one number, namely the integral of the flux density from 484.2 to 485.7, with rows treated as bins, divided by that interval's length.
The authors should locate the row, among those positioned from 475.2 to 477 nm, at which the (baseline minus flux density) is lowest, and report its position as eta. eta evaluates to 476.05 nm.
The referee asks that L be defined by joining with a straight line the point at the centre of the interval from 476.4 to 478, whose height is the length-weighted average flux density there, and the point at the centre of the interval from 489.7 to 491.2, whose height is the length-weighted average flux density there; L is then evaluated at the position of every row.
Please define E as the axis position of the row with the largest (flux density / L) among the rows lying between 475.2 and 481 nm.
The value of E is 479.80 nm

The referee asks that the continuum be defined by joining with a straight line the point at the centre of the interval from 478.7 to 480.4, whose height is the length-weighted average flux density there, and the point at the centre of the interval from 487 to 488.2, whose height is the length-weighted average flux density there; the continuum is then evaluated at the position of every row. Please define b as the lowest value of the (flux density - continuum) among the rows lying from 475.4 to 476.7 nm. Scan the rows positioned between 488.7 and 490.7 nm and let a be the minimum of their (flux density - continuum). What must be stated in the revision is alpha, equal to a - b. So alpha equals 1.11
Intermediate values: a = -0.6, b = -1.7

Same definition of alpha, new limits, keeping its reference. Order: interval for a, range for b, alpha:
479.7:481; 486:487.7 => 5.10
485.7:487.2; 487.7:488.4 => -5.93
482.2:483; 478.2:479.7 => 0.95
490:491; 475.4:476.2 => 0.92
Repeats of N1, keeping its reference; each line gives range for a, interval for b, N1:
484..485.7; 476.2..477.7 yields 1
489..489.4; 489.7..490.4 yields 0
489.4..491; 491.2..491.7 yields 2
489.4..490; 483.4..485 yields 0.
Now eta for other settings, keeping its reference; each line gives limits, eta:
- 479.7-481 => 479.80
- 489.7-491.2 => 490.55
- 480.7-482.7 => 481.80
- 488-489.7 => 488.05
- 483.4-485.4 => 483.80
